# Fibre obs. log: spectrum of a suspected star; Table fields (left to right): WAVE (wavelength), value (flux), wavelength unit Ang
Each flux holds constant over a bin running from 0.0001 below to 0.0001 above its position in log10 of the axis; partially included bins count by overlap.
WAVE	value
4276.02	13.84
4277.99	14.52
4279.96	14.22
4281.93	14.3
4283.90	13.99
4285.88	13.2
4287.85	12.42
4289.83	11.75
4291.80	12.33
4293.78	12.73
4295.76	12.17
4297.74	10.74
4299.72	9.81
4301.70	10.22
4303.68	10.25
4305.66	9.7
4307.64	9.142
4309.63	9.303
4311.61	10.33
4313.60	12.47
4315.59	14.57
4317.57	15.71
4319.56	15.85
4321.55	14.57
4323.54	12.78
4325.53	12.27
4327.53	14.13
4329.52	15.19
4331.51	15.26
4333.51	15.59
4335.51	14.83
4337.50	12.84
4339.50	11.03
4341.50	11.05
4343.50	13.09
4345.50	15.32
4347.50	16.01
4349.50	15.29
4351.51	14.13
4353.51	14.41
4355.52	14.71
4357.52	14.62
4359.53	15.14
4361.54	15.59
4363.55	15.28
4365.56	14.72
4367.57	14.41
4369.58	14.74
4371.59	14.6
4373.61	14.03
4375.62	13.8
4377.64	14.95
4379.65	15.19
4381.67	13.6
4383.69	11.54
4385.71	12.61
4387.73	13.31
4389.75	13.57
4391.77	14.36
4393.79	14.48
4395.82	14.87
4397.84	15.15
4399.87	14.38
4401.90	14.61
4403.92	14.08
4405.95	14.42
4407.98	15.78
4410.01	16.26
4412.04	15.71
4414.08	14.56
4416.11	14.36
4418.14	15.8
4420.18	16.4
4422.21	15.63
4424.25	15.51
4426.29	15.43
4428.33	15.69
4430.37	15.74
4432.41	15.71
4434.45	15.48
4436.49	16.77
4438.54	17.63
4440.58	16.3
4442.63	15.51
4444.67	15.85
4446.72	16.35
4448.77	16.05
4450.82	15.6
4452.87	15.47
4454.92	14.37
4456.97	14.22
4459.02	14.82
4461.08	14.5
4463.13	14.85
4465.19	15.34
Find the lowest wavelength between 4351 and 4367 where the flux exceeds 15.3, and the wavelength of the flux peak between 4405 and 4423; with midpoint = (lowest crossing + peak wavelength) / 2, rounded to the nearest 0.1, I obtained 4390.9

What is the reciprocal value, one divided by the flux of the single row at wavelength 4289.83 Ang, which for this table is 0.085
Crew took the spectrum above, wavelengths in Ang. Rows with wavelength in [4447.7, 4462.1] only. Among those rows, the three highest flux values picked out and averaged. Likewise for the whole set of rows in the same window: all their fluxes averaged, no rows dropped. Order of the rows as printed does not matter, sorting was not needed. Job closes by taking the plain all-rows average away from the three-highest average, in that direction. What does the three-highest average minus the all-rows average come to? 0.7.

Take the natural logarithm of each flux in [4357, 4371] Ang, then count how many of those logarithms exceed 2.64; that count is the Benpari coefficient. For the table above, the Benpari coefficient 7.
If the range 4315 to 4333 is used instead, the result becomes 7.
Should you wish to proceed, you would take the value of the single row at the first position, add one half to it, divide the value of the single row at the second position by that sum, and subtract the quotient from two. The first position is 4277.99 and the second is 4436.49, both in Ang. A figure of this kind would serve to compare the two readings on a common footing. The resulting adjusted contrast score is 0.88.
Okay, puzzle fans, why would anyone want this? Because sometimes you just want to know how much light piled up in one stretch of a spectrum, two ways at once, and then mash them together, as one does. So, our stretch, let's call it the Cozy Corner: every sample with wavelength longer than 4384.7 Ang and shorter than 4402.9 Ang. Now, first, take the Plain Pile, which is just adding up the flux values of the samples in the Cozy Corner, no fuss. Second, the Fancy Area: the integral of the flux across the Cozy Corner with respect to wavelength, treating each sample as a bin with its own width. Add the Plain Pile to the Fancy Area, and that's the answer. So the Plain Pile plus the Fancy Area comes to 385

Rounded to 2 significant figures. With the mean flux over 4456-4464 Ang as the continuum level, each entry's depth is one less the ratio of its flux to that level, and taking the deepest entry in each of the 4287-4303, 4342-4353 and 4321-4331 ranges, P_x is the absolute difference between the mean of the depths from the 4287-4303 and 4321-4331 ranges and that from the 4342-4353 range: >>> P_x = 0.14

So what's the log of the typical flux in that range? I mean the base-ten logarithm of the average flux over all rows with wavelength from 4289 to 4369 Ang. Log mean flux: 1.12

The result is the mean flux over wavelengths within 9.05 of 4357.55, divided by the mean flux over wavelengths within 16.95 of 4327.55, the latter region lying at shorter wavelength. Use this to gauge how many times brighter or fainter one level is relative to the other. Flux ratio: 1.09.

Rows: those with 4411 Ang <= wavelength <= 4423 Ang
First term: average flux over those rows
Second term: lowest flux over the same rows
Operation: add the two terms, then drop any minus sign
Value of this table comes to 29.8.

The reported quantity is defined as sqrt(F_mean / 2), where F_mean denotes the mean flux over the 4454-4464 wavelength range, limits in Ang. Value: 2.70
